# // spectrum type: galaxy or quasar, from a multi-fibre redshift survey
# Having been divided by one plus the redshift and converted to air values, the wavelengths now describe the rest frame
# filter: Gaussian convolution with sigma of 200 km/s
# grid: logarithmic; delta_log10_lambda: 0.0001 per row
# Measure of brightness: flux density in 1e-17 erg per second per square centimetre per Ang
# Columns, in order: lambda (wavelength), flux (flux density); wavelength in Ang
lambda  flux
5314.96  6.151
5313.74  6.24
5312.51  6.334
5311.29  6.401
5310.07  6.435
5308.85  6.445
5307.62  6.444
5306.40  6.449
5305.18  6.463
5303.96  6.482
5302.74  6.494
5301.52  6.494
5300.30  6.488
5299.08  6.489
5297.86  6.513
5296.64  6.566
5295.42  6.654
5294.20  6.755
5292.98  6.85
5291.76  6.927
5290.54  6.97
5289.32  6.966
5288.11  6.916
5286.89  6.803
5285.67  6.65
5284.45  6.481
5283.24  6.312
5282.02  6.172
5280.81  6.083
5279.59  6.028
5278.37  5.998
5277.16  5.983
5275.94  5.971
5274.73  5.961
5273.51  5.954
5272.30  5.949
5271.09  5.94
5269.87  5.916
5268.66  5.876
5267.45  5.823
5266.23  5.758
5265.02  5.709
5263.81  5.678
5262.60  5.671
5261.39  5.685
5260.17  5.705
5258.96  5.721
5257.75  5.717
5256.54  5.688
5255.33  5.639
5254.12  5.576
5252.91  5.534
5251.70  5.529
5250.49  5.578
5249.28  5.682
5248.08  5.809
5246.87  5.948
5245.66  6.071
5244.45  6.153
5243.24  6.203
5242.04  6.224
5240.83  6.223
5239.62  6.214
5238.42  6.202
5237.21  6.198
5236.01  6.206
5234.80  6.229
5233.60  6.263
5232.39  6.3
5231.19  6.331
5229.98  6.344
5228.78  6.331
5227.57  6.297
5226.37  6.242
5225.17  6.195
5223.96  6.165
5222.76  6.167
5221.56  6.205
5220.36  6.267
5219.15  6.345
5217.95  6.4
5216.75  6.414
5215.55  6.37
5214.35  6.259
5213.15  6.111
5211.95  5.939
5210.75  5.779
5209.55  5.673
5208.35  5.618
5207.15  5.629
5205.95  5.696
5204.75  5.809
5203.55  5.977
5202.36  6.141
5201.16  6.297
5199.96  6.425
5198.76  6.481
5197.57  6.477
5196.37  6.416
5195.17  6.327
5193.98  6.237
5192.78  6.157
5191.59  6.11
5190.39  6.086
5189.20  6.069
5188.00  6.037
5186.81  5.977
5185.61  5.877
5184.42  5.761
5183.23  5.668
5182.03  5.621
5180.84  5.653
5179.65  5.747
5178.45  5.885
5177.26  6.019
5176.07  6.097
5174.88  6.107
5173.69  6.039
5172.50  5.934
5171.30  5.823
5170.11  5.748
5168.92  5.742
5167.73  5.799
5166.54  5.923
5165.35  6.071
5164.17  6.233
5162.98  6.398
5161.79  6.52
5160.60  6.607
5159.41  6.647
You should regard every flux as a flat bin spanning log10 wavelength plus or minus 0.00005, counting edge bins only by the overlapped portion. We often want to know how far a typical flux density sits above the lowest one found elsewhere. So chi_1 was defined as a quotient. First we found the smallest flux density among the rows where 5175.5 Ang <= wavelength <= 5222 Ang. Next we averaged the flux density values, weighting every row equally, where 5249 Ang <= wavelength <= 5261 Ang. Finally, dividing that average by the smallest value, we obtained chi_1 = 1.00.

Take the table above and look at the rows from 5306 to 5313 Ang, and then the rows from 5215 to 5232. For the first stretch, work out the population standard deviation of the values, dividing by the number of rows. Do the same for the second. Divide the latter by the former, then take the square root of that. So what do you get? 1.4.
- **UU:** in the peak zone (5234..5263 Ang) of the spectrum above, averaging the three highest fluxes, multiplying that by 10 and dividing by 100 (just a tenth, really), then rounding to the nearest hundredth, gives 0.62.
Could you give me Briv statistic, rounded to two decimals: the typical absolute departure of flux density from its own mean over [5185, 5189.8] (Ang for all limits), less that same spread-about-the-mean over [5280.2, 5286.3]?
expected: -0.12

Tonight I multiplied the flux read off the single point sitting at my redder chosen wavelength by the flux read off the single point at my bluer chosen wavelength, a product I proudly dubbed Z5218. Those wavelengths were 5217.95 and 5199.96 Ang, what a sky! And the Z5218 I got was 41.1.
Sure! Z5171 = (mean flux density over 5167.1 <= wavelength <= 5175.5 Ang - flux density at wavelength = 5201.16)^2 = 0.17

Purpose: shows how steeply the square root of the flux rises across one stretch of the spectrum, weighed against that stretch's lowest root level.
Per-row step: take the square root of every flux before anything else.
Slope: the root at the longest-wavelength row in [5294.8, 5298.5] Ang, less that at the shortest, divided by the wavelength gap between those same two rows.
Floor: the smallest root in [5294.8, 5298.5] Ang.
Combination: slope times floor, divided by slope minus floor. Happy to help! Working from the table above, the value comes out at 0.011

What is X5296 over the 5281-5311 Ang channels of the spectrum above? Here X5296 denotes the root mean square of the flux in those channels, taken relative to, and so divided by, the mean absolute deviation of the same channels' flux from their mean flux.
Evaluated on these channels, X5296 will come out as 37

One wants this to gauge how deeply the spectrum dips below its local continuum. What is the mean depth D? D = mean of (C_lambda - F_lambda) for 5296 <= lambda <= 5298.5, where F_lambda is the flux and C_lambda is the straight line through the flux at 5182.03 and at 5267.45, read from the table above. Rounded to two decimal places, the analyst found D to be -0.65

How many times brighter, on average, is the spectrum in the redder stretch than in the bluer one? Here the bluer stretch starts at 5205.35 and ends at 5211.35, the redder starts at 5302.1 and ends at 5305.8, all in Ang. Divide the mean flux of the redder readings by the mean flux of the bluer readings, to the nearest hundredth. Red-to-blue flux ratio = 1.14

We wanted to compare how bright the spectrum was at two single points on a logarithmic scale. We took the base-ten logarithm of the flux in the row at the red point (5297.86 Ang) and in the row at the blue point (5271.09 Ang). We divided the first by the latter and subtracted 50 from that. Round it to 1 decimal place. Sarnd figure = -48.9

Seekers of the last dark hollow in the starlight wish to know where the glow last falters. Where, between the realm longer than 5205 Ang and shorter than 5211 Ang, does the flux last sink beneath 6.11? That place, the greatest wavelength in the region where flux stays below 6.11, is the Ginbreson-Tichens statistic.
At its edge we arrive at 5210.75 Ang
